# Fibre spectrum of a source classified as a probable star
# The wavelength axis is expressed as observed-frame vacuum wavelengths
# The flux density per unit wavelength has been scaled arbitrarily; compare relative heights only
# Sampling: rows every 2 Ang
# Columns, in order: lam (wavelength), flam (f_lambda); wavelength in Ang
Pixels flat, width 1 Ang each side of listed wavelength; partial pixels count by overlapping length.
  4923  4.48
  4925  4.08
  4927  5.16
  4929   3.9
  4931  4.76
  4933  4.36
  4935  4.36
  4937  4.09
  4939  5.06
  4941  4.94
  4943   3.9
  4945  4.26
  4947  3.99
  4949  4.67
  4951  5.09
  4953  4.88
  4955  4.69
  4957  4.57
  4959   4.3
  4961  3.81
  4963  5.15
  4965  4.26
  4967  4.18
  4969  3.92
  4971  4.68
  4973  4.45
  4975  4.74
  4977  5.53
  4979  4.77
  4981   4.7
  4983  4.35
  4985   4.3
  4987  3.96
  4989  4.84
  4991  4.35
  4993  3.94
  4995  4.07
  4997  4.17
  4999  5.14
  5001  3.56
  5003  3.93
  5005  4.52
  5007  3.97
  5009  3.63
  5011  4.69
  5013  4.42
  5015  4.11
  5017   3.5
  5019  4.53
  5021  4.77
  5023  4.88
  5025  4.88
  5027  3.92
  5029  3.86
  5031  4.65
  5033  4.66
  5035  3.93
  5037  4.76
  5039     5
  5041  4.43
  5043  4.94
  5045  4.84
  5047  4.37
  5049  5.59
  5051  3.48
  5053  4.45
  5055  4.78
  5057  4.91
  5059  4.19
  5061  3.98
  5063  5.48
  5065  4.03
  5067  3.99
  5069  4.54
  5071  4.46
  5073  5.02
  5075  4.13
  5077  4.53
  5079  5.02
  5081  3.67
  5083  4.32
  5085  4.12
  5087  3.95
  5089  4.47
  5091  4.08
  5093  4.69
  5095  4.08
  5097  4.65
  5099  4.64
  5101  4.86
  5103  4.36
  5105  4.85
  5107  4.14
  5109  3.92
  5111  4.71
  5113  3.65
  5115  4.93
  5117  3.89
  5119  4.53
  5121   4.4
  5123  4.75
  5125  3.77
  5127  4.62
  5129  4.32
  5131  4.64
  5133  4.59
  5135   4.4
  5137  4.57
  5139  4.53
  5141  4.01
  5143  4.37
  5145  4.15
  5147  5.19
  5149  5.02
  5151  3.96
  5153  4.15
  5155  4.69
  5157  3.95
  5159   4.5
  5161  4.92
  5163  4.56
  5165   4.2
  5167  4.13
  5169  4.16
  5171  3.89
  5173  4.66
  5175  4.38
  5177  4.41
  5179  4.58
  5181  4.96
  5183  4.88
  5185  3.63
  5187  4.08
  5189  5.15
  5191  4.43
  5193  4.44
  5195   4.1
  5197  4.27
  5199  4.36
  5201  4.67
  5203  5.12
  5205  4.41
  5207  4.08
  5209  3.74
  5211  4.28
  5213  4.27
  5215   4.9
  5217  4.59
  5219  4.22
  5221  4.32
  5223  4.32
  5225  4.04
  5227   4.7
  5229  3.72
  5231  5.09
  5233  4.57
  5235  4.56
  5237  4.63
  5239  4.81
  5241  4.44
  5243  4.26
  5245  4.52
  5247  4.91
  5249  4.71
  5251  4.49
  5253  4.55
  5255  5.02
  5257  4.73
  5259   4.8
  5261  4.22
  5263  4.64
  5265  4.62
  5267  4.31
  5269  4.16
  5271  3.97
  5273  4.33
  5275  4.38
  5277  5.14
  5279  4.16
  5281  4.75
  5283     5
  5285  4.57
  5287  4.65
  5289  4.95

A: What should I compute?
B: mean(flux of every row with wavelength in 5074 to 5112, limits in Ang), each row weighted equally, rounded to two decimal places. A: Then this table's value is 4.38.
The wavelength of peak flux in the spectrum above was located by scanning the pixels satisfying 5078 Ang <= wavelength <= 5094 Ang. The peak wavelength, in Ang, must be 5079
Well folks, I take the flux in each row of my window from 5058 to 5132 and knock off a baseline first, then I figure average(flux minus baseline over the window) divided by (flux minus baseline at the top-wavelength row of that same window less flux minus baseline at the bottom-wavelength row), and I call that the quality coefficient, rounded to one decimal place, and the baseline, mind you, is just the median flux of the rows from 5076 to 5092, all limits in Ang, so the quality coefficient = 0.4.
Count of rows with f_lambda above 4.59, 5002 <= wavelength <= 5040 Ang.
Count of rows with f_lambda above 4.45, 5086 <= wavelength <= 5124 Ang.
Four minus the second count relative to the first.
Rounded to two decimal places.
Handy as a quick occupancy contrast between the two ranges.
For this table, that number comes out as 2.75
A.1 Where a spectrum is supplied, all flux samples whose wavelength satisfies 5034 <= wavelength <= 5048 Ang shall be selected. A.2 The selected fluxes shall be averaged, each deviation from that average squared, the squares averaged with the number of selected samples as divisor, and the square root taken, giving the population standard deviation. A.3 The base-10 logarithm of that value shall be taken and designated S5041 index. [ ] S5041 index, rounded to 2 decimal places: -0.45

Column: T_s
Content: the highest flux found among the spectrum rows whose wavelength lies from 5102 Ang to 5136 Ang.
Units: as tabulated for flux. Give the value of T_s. 4.93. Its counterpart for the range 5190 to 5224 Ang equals 5.12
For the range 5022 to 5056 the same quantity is 5.59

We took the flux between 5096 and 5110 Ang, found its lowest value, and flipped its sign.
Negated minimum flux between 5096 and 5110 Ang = -3.92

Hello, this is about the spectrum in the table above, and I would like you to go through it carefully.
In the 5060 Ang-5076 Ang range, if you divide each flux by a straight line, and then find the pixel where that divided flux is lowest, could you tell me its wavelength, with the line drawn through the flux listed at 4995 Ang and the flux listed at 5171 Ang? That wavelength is 5061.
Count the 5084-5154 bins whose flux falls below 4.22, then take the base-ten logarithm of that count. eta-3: 1.1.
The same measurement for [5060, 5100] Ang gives 1.0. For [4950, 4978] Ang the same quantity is 0.5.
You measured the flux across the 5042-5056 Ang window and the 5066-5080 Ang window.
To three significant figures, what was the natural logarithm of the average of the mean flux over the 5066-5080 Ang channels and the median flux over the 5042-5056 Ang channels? 1.54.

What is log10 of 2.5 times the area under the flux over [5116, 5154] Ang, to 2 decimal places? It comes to 2.62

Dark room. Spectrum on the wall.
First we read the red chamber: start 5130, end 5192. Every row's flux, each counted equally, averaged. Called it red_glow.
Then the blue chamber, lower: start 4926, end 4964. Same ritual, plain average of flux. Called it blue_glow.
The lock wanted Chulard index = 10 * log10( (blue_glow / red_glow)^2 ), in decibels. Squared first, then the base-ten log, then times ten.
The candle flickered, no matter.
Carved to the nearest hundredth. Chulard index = 0.15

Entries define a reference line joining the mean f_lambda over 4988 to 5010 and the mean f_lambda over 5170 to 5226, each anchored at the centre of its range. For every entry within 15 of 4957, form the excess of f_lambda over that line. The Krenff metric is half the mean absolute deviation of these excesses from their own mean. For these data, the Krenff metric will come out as 0.184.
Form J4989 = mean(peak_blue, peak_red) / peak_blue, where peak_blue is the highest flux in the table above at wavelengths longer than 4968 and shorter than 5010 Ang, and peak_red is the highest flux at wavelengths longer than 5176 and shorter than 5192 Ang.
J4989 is 0.97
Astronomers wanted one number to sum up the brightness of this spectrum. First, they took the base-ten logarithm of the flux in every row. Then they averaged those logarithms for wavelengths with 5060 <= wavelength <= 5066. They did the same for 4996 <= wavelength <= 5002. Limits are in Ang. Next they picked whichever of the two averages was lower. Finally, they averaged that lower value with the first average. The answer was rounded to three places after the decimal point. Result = 0.638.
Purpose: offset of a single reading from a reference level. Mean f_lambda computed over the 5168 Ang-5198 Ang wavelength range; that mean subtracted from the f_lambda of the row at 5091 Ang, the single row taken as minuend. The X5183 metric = -0.32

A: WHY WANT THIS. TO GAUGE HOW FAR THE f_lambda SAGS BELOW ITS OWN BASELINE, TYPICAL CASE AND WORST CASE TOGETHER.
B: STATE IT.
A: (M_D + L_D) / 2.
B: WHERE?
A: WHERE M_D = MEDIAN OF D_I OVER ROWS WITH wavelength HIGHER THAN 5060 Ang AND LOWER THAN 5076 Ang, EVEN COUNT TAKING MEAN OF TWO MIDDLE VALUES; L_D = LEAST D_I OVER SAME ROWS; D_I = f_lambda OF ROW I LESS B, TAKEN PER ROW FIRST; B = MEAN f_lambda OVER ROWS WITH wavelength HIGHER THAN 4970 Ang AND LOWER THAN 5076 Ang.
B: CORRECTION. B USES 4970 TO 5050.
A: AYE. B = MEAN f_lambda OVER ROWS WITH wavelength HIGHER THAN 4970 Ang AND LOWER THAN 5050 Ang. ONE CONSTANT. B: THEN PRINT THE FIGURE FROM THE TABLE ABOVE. -0.32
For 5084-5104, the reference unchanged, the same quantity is -0.28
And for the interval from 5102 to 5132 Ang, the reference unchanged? -0.43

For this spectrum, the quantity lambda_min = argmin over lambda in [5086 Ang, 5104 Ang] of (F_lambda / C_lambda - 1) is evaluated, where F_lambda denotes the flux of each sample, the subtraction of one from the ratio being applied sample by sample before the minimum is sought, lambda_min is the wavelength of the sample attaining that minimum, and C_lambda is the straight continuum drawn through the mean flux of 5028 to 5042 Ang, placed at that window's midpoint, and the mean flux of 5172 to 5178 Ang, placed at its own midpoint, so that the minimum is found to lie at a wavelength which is 5087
